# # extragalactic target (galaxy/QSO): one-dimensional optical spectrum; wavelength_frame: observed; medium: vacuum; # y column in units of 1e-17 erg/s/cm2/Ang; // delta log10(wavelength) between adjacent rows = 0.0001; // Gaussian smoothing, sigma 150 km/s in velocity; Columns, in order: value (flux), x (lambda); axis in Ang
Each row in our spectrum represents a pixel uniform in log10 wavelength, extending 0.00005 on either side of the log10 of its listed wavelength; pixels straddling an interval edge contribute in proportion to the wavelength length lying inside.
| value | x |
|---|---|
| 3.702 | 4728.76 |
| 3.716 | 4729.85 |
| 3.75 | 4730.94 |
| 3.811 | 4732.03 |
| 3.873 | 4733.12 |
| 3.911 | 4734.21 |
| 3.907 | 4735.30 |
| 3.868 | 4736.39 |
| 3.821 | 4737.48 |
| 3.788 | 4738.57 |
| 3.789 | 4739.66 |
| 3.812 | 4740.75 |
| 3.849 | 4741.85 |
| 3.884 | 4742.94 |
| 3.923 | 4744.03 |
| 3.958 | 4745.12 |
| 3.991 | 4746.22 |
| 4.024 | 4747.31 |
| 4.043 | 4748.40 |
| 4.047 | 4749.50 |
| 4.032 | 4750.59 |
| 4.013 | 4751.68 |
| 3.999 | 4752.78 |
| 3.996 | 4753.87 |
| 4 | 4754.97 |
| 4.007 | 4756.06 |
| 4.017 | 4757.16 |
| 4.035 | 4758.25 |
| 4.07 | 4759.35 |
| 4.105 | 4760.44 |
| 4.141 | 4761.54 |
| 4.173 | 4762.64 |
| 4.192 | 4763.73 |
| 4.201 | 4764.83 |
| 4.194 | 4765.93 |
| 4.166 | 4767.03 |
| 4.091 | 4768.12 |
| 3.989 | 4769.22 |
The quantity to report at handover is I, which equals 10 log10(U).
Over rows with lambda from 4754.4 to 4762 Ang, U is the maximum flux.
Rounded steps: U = 4.141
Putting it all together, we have 6.17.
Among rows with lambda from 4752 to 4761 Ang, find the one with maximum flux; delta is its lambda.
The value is 4760.44 Ang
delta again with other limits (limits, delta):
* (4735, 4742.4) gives 4735.30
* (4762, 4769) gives 4764.83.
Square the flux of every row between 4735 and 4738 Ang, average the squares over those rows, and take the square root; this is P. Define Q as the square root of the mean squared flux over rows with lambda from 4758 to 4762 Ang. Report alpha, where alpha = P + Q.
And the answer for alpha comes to 7.95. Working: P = 3.87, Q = 4.09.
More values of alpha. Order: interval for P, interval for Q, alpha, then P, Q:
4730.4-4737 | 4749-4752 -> 7.88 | 3.85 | 4.03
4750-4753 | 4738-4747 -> 7.89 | 4.01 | 3.87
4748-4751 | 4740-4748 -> 7.96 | 4.04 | 3.92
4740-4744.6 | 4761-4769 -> 8.03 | 3.87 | 4.17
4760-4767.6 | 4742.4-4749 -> 8.14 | 4.17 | 3.97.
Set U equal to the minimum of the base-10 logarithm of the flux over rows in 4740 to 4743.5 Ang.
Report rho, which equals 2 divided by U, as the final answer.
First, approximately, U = 0.581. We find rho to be 3.44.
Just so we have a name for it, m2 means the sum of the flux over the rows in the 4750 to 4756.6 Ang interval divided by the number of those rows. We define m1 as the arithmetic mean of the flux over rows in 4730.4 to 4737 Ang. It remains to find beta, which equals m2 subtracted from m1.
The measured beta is -0.15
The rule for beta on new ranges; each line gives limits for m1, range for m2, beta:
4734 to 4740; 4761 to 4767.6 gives -0.33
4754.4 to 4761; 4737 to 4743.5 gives 0.22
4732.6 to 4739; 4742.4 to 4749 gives -0.11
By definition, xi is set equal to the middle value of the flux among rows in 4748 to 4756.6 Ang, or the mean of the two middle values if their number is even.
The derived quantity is 4.01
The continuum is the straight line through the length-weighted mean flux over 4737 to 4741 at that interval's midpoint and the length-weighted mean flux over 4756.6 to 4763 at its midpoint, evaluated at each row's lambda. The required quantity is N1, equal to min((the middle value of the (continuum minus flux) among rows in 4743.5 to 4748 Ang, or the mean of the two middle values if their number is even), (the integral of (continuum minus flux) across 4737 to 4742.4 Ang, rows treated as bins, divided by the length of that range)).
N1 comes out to -0.08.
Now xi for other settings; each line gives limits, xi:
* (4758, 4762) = 4.09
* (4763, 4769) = 4.19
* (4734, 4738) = 3.89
